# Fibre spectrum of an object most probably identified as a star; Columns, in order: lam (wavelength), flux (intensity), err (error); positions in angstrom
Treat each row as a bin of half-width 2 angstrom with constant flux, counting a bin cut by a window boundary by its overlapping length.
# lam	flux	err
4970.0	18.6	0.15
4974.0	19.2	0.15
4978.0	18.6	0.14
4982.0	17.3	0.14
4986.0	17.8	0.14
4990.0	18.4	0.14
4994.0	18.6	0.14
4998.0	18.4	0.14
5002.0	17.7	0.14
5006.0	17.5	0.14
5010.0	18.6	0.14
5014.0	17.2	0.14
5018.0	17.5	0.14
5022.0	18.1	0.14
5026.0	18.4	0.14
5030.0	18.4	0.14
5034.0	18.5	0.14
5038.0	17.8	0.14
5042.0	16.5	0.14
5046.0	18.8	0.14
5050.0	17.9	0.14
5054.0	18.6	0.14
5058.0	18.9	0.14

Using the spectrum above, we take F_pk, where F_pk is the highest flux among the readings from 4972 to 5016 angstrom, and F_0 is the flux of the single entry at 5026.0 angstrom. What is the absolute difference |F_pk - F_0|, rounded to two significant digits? 0.80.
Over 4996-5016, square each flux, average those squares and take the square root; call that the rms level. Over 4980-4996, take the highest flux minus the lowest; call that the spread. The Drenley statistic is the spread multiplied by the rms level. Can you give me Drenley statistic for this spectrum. 23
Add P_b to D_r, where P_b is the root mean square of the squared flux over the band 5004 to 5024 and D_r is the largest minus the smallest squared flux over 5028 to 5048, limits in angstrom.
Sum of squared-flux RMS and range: 398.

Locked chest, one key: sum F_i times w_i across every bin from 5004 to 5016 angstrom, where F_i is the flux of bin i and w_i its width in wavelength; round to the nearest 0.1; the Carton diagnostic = 213.2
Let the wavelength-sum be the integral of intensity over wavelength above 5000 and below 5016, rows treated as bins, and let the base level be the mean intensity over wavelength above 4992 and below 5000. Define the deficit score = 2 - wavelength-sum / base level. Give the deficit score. -13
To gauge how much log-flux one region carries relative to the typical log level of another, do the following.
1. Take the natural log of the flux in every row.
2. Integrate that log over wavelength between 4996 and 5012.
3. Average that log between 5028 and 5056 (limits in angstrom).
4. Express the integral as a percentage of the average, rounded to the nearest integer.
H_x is 1600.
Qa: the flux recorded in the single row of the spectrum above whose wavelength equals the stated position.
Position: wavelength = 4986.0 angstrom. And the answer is 17.8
